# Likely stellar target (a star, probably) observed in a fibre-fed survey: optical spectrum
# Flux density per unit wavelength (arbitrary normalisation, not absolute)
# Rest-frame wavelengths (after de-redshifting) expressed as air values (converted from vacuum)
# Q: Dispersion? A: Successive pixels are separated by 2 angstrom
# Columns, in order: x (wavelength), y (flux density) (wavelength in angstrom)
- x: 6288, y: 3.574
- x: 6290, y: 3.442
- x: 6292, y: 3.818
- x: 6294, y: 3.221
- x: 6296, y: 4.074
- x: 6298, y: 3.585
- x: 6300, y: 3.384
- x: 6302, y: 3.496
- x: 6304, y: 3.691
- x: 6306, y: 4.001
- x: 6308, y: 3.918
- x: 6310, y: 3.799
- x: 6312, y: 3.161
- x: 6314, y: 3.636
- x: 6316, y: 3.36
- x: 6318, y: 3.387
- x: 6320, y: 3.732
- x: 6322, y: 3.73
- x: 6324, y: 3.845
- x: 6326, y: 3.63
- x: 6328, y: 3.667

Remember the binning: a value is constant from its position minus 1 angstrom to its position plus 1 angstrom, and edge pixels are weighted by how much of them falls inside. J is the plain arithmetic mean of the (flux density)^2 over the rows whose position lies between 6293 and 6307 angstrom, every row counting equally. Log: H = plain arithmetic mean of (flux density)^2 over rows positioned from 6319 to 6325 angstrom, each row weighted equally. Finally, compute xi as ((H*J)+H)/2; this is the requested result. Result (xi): 102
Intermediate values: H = 14.2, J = 13.3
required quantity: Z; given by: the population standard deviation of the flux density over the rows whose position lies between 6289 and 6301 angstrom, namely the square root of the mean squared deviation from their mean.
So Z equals 0.28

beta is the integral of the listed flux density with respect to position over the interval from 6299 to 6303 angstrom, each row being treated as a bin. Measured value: 13.8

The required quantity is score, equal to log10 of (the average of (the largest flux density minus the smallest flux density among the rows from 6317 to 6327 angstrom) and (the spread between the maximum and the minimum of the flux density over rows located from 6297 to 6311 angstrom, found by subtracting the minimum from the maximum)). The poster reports -0.27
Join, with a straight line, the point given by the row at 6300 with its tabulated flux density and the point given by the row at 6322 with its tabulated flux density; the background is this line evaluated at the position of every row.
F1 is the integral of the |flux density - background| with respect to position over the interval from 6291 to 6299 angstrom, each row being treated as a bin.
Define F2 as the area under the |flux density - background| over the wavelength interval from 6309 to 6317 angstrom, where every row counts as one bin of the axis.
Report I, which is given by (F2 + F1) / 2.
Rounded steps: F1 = 3.2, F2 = 2.0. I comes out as 2.59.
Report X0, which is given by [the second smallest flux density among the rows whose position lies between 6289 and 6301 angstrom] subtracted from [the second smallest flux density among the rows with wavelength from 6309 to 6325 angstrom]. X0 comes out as -0.02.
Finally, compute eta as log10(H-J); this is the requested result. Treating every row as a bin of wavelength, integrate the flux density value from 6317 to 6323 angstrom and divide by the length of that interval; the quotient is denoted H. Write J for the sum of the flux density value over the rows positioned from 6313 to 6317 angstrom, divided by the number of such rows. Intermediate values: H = 3.62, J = 3.50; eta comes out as -0.9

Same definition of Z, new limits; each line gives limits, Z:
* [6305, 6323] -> 0.26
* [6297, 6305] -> 0.11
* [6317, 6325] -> 0.17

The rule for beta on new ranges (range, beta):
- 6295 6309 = 52.3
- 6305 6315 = 37.0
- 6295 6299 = 15.3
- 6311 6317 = 20.3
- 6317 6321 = 14.2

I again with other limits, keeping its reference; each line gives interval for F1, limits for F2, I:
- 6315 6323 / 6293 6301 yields 1.64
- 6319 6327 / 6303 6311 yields 1.71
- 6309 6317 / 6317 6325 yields 1.37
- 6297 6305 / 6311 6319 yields 1.56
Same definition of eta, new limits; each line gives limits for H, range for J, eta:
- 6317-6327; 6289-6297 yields -1.6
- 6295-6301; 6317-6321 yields -0.9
